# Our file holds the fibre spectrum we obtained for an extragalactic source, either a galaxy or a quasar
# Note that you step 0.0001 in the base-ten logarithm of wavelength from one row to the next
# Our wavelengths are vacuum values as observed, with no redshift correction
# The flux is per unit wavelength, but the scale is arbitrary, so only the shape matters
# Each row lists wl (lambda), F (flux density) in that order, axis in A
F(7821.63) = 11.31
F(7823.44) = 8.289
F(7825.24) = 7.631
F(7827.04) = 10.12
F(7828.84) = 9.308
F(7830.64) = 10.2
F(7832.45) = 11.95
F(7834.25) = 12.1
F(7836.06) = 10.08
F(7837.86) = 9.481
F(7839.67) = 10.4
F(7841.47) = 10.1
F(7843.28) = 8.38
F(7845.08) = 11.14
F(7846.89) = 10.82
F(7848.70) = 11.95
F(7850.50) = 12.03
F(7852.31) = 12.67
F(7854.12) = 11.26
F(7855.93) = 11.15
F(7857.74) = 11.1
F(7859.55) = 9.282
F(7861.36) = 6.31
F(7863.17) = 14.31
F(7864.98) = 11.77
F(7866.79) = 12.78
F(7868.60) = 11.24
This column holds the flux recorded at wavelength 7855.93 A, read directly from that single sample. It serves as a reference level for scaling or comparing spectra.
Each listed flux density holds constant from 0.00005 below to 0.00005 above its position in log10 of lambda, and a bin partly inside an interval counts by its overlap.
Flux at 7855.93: 11.15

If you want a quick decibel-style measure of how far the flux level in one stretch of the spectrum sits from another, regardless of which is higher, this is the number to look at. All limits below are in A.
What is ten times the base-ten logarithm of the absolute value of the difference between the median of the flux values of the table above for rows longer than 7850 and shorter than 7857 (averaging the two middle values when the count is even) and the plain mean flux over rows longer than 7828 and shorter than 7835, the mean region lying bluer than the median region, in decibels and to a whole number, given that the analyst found -1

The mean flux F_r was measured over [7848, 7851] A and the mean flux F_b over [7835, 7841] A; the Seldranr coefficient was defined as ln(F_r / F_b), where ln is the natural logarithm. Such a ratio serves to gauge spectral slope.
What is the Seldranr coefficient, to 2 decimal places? 0.18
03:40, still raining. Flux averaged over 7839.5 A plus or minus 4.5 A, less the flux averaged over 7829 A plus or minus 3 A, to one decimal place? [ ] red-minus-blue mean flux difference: -0.2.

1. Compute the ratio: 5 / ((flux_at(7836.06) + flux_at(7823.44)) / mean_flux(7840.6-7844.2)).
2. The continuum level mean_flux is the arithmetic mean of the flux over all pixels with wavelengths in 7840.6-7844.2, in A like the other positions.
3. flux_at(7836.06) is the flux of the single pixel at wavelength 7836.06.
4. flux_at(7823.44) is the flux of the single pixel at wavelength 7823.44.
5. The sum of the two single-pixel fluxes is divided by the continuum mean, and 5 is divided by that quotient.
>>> 2.5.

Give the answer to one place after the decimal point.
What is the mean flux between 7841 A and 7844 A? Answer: 9.2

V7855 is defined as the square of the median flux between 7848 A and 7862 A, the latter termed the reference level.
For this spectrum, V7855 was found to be 126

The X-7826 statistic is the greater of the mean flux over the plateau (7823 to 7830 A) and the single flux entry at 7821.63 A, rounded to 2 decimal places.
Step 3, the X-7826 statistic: 11.31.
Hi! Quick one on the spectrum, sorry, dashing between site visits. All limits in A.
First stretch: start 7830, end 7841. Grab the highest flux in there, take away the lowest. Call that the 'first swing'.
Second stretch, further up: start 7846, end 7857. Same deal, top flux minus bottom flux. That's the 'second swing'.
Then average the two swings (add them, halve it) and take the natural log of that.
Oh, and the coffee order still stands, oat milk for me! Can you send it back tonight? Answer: 0.80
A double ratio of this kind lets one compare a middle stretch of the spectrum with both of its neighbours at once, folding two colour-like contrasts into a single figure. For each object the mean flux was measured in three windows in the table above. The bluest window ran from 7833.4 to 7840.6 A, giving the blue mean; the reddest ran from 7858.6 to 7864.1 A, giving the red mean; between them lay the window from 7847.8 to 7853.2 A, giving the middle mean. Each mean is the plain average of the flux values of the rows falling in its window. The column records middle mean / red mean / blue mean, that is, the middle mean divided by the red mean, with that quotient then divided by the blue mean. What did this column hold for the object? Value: 0.117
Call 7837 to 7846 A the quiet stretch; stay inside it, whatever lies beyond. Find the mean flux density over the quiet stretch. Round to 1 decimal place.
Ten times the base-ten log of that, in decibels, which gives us 10.0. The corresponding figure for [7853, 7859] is 10.5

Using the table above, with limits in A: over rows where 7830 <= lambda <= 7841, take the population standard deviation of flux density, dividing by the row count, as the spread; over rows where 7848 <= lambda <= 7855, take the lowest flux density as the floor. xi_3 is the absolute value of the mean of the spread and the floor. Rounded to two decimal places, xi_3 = 6.12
